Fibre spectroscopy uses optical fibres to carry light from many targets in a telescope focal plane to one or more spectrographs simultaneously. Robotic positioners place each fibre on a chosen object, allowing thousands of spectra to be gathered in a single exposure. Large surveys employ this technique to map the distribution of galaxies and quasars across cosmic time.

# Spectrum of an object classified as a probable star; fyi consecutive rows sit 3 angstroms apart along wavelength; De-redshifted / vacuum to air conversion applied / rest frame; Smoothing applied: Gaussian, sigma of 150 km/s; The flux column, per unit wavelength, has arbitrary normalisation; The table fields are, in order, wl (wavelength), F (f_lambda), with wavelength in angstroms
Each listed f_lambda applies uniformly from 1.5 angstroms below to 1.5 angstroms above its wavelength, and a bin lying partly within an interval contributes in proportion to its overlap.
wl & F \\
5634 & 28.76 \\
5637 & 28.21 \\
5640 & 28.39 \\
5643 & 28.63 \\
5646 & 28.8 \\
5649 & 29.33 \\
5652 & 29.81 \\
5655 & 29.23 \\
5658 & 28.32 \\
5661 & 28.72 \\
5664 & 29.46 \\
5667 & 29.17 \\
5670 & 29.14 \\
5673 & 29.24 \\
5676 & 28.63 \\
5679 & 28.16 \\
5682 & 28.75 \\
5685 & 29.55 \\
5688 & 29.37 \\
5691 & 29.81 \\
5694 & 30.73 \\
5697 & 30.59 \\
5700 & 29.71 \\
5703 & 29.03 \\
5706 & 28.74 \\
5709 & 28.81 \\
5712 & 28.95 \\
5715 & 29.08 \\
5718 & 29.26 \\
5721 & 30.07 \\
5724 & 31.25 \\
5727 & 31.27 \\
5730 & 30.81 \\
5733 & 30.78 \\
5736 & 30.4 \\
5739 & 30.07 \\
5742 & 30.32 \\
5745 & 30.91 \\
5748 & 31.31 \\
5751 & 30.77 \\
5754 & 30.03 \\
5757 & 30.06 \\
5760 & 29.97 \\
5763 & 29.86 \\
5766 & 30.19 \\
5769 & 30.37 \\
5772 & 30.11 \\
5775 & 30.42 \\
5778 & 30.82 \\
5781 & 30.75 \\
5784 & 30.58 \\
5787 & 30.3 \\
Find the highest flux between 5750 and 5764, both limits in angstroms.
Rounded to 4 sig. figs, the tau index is 30.77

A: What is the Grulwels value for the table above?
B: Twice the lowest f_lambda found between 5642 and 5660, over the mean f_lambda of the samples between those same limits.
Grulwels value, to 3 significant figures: 1.95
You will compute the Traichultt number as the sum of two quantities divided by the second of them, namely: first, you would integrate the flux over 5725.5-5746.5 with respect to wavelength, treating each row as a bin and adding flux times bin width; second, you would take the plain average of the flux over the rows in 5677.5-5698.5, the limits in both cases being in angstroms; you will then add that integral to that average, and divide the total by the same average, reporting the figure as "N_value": 22.8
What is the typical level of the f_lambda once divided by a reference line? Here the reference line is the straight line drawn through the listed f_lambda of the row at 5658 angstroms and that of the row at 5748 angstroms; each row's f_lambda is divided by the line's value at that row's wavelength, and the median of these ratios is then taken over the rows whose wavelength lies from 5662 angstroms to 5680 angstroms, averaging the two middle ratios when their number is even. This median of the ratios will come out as 1.01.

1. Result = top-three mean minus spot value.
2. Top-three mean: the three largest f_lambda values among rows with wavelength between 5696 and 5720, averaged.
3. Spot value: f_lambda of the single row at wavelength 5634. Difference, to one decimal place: 1.1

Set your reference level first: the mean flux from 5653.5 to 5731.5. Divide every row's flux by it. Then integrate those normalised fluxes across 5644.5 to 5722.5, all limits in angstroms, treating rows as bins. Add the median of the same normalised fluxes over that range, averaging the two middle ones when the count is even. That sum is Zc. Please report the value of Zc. 78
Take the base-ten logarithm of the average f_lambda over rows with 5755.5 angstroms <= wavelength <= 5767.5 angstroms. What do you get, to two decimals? 1.48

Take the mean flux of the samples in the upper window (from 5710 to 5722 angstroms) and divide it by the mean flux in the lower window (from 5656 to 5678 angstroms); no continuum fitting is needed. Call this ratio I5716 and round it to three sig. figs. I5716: 1.01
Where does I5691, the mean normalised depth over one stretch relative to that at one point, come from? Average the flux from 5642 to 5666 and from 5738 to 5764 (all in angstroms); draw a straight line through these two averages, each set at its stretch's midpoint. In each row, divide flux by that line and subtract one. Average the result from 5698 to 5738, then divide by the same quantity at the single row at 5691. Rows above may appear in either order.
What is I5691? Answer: -0.2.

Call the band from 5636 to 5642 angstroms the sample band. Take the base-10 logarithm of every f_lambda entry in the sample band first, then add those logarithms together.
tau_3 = 2.90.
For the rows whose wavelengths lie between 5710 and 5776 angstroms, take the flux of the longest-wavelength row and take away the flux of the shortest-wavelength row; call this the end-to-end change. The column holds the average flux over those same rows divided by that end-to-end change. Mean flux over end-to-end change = 21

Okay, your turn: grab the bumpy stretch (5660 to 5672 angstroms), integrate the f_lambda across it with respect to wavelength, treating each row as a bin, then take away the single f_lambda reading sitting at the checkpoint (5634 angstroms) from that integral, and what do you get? 321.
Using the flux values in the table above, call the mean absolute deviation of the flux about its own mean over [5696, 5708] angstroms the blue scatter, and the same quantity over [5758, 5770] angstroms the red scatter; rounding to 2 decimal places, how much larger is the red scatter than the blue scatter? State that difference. -0.45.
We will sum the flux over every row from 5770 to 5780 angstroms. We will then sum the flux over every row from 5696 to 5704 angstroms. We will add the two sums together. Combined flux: 181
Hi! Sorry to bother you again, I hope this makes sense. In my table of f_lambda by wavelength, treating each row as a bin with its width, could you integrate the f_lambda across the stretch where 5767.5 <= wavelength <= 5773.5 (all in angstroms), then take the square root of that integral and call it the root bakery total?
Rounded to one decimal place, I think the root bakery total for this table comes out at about 13.5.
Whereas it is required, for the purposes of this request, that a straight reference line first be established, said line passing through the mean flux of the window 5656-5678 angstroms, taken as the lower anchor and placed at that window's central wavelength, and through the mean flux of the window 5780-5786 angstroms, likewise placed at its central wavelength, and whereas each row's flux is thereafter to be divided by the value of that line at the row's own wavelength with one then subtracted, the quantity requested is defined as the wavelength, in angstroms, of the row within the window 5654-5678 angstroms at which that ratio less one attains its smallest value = 5658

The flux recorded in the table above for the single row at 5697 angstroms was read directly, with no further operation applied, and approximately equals 30.59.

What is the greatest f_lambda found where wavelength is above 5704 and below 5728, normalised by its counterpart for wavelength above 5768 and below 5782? 1.01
